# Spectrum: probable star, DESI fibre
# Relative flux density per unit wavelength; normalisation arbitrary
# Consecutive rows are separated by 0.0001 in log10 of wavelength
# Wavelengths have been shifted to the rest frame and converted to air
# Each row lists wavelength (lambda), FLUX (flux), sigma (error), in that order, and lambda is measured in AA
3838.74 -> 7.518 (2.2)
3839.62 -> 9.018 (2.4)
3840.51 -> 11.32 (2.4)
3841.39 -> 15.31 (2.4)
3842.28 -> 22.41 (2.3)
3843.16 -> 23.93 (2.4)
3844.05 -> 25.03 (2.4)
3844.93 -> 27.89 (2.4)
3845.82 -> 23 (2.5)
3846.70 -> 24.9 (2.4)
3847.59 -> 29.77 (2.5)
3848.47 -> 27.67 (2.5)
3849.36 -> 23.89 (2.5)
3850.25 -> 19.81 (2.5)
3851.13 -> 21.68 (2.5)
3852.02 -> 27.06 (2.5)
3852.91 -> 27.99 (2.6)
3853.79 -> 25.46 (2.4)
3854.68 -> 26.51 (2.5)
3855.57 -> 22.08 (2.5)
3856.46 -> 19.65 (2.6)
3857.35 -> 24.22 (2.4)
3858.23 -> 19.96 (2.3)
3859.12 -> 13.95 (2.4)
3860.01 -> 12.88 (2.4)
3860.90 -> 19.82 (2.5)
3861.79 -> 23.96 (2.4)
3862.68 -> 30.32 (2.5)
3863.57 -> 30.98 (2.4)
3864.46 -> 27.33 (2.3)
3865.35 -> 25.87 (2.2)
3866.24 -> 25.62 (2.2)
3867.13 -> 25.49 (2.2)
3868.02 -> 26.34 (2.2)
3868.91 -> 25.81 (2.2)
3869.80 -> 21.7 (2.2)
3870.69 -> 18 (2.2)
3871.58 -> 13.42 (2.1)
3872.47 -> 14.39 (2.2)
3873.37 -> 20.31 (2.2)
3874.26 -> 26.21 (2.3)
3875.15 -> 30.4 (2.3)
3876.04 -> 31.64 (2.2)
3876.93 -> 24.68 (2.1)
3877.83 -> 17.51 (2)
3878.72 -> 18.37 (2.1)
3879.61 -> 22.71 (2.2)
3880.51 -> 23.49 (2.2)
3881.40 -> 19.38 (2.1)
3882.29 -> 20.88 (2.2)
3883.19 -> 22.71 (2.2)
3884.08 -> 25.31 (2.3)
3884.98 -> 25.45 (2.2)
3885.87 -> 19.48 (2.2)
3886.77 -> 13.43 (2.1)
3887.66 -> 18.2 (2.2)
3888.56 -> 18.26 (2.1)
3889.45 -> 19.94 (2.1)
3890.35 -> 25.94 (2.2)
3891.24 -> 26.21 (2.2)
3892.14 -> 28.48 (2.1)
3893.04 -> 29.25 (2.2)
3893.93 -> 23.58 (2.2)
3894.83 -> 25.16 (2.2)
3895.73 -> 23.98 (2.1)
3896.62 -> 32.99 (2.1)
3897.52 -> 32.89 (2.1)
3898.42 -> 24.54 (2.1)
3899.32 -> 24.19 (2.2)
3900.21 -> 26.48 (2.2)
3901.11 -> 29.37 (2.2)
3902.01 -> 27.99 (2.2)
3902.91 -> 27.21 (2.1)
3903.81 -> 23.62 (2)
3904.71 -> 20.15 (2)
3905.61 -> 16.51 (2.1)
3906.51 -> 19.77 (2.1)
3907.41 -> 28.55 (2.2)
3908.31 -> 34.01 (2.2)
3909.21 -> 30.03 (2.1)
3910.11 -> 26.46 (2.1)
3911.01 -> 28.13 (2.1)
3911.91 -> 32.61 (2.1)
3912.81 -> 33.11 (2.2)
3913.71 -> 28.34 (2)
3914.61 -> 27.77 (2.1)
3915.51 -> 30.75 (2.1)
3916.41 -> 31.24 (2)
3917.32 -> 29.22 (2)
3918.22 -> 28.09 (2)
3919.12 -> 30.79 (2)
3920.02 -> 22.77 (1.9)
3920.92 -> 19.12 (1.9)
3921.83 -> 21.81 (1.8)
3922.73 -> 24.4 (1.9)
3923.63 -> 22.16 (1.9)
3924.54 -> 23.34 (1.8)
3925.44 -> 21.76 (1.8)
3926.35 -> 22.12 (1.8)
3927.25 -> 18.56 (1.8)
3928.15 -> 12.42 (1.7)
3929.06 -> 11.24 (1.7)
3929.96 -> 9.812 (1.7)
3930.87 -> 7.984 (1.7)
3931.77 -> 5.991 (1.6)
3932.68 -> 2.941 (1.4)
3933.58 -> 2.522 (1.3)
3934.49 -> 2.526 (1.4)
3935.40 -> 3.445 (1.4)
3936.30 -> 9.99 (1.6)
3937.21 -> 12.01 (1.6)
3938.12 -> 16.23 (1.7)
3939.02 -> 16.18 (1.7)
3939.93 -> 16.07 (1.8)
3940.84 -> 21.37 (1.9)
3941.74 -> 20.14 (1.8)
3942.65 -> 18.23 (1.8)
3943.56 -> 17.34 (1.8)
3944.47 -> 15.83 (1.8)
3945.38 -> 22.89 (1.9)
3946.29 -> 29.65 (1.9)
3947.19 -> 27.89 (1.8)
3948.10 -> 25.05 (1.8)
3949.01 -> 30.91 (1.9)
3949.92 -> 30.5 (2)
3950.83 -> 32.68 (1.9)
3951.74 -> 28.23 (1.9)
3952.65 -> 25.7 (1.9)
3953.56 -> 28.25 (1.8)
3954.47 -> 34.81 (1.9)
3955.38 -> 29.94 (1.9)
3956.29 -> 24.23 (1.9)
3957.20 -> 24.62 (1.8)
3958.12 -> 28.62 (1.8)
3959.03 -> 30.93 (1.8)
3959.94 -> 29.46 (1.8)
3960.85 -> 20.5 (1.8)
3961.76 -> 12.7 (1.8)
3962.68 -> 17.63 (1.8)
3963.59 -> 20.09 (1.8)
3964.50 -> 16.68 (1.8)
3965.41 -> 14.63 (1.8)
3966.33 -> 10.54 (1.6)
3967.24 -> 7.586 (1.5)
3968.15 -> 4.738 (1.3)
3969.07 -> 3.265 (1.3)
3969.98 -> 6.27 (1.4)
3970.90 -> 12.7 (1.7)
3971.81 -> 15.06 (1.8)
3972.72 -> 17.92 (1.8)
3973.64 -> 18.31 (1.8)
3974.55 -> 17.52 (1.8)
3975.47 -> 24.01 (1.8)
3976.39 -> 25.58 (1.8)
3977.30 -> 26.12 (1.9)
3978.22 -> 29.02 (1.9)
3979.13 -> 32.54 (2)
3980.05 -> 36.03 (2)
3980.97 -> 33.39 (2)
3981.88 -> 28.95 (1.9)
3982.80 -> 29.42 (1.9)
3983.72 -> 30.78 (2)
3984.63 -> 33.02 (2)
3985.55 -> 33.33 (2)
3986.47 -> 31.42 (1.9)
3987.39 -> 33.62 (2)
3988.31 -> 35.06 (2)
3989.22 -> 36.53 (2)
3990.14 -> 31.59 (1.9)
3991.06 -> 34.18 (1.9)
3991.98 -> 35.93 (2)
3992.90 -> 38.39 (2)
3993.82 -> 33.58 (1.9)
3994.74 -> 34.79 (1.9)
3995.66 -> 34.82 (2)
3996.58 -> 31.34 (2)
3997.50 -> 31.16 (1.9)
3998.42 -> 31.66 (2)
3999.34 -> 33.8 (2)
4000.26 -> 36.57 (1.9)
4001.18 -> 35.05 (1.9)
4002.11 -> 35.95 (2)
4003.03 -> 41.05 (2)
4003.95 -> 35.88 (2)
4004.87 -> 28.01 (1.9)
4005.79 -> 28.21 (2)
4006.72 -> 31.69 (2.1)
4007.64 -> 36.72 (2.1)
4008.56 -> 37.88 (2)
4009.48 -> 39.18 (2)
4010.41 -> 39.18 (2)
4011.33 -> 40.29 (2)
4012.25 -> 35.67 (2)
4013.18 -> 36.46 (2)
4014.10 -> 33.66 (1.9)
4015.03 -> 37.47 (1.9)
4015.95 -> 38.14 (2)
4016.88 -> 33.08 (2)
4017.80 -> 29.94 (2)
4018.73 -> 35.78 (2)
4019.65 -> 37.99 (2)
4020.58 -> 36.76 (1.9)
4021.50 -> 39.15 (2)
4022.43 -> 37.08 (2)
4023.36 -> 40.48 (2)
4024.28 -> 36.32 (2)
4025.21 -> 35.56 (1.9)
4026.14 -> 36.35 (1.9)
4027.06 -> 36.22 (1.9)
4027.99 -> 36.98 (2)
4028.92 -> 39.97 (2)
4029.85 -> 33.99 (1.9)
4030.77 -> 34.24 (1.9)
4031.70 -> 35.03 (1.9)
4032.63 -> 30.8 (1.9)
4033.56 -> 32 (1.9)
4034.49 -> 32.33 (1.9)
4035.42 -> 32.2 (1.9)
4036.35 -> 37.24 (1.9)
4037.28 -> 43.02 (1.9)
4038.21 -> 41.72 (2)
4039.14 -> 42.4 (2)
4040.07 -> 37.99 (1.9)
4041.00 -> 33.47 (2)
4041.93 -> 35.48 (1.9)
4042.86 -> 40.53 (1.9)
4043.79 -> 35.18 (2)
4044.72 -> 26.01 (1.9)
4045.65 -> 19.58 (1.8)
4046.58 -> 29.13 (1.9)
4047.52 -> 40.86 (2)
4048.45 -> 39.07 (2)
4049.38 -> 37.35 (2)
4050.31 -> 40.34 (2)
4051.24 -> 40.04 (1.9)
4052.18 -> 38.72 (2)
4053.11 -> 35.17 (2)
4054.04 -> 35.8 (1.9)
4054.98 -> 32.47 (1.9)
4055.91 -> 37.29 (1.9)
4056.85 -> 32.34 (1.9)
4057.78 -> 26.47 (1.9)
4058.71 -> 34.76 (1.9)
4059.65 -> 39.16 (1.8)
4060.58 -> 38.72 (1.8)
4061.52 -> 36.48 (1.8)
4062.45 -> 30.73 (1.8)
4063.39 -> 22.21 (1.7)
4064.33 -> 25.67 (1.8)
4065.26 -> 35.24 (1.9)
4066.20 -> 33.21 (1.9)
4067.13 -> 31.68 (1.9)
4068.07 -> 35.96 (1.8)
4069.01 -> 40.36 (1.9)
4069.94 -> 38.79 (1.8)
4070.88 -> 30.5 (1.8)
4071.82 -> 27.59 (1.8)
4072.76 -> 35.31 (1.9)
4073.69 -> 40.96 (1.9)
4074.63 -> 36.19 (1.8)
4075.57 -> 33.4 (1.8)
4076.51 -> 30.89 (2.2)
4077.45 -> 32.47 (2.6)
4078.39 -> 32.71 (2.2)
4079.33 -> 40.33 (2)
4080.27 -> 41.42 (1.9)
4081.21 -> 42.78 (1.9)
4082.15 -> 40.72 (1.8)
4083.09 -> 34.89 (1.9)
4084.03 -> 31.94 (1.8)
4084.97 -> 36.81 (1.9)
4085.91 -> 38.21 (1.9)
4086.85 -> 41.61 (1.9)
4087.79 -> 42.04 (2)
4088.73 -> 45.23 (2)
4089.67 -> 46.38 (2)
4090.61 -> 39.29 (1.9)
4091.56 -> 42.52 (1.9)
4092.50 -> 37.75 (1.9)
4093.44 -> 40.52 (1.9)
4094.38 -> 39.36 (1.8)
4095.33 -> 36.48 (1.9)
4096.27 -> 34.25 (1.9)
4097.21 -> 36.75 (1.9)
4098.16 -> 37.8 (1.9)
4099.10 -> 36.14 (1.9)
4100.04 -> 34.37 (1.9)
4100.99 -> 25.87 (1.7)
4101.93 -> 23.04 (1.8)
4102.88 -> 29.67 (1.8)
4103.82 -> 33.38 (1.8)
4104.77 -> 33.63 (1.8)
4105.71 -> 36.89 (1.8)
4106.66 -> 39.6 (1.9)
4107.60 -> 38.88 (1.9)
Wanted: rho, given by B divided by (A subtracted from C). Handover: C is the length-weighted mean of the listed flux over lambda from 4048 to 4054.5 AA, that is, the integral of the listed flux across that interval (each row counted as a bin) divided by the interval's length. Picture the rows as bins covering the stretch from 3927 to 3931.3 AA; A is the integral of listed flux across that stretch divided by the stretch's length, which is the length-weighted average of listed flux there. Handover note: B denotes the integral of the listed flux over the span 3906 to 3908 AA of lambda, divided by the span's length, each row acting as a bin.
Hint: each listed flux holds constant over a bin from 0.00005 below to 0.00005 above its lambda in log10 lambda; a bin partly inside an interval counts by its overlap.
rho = 0.9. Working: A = 12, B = 25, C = 38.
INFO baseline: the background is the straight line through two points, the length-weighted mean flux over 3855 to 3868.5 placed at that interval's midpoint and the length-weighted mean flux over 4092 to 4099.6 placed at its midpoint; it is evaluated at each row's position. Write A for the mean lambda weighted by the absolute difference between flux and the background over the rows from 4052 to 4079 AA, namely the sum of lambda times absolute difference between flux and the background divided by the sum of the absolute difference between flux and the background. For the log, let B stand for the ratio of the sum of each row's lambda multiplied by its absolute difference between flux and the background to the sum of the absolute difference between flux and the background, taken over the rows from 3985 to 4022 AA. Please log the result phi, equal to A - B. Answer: 60.8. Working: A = 4065.9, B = 4005.0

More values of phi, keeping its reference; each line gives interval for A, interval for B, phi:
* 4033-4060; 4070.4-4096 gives -36.5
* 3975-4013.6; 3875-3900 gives 110.1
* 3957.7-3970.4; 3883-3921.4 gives 63.7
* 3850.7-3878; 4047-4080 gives -197.7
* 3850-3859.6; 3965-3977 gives -114.6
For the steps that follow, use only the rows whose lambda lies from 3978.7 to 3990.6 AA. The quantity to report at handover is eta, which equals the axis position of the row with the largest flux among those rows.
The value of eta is 3989.22 AA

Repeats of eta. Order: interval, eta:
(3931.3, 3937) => 3936.30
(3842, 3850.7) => 3847.59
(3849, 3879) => 3876.04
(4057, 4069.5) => 4069.01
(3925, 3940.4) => 3926.35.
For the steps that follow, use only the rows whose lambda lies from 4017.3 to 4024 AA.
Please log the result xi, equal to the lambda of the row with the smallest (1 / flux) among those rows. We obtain 4023.36 AA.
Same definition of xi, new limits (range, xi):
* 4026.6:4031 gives 4028.92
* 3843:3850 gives 3847.59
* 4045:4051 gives 4047.52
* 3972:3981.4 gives 3980.05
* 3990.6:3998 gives 3992.90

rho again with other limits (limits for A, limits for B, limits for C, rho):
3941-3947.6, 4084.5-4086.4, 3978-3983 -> 3.7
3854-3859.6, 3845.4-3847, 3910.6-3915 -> 2.7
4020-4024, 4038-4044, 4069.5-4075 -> -11.1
